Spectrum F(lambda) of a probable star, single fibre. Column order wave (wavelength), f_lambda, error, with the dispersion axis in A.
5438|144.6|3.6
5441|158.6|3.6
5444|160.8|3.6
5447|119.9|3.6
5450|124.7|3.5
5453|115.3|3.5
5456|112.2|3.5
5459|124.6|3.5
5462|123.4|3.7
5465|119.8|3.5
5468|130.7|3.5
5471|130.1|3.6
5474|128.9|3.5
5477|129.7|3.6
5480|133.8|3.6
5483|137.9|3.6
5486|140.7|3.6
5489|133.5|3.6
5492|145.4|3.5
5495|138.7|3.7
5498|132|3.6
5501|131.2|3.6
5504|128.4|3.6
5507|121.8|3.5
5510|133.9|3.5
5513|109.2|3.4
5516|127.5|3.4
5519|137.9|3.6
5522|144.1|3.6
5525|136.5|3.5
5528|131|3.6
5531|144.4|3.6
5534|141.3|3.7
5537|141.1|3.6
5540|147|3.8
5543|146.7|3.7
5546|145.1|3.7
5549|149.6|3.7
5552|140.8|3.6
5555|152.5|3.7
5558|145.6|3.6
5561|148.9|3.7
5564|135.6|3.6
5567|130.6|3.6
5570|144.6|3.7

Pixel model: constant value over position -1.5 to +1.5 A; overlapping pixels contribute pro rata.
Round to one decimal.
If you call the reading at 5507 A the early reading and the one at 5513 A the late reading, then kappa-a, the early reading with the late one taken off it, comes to 12.6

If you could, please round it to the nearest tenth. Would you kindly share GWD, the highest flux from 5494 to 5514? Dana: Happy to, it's 138.7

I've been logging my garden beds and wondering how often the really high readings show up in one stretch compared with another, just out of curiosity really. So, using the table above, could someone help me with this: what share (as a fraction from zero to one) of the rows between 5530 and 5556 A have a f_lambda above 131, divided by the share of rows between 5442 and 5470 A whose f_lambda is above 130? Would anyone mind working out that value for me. 4.5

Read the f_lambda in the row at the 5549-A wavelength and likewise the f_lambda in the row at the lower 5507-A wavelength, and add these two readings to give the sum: 271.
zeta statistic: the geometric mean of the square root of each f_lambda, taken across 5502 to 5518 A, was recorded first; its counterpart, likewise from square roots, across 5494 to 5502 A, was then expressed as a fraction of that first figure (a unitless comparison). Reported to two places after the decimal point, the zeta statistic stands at 1.04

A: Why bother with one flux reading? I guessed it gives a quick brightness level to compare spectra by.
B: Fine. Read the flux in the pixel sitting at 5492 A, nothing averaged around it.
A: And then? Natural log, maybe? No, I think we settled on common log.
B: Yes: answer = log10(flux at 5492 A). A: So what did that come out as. 2.16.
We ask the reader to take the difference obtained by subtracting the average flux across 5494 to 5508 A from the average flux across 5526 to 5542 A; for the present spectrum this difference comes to 11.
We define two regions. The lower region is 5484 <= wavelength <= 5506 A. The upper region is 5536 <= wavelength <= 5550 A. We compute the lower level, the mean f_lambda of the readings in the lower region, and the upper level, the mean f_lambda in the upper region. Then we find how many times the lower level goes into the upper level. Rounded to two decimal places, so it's 1.08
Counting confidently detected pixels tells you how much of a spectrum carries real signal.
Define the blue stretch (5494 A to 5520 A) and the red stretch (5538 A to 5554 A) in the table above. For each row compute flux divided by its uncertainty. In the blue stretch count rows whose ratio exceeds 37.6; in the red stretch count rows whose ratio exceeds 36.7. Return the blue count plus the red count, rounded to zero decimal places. 7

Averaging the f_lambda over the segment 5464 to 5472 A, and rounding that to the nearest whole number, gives 127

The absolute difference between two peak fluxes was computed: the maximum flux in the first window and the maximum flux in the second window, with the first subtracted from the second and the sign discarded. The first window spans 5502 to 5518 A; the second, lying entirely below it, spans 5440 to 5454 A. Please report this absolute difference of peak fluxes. 26.9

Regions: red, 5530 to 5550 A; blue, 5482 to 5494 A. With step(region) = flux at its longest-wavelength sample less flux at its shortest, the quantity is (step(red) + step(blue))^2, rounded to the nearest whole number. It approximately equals 161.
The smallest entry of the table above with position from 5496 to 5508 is 121.8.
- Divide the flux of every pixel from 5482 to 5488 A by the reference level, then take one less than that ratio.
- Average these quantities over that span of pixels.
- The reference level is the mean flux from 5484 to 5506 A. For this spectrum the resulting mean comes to 0.03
